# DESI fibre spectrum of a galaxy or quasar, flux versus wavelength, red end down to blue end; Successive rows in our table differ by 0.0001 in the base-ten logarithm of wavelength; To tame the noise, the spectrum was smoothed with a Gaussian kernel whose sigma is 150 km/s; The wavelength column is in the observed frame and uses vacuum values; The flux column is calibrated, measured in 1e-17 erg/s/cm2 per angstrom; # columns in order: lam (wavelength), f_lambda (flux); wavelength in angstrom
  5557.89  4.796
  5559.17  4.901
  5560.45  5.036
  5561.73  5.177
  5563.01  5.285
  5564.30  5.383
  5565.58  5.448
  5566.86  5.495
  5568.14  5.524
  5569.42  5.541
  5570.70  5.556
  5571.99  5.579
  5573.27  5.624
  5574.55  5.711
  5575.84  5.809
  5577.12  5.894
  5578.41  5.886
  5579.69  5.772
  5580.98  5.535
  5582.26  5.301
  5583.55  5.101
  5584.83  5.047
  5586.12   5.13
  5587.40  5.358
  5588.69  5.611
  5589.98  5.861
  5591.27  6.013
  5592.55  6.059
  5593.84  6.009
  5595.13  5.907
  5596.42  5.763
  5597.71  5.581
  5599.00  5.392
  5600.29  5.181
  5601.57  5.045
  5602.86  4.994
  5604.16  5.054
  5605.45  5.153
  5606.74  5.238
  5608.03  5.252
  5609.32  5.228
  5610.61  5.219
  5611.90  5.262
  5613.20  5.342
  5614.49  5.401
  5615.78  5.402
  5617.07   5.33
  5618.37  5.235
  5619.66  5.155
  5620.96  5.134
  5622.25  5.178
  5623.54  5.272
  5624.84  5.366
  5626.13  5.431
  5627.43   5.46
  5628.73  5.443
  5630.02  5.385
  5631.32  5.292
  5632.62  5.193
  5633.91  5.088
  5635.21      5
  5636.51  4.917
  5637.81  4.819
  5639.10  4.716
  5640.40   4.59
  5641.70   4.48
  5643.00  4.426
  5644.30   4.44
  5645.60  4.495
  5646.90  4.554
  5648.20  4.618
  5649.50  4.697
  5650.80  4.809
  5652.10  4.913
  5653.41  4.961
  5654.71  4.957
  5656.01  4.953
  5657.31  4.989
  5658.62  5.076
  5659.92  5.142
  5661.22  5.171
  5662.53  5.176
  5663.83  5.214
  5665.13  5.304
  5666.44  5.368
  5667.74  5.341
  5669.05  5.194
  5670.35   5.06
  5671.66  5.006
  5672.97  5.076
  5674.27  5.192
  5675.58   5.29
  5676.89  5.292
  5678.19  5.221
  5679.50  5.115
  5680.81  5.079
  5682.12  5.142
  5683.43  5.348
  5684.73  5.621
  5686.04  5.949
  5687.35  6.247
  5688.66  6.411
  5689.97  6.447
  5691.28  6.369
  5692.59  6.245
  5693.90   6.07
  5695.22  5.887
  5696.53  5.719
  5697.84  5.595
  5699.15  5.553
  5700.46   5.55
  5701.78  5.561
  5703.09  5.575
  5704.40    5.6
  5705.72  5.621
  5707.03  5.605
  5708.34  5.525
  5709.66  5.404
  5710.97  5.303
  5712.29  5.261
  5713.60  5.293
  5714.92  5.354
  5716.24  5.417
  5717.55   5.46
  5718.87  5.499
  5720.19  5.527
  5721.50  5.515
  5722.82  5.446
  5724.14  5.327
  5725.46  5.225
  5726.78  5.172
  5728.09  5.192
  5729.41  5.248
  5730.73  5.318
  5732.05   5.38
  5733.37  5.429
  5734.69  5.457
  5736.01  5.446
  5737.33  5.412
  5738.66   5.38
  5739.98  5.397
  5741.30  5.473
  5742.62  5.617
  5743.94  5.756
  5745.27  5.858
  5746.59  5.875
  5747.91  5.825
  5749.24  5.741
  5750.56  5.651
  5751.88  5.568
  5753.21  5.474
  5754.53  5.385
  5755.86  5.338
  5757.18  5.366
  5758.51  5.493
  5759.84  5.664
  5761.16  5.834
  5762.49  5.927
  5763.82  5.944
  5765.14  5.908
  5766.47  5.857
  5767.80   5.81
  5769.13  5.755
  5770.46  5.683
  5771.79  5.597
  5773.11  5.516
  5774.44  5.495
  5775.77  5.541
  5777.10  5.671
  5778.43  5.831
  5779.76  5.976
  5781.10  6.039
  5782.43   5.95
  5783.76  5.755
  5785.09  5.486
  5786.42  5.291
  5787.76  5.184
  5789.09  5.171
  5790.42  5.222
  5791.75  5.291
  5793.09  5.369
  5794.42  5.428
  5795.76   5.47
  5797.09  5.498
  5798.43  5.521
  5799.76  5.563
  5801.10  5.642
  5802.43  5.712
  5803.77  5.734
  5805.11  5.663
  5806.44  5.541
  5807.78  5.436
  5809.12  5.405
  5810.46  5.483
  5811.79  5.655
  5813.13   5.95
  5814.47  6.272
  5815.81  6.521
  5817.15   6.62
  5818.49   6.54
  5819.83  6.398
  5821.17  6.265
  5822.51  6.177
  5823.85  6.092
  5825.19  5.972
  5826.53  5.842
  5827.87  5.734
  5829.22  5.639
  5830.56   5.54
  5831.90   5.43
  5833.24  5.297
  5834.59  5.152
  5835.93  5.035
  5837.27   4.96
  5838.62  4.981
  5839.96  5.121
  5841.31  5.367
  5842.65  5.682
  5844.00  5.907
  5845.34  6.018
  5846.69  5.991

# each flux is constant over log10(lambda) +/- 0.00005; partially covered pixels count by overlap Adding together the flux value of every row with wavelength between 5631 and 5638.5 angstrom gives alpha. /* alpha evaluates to 30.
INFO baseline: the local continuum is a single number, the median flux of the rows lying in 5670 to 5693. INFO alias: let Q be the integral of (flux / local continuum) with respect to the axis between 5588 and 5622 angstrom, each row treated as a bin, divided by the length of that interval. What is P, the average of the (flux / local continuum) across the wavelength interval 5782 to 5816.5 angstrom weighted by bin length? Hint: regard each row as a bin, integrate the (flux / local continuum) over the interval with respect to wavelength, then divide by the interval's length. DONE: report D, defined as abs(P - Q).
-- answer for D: 0.032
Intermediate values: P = 1.06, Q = 1.02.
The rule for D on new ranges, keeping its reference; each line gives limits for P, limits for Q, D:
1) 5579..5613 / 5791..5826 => 0.074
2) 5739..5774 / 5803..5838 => 0.022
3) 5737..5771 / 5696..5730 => 0.040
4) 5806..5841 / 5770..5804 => 0.032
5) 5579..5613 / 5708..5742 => 0.009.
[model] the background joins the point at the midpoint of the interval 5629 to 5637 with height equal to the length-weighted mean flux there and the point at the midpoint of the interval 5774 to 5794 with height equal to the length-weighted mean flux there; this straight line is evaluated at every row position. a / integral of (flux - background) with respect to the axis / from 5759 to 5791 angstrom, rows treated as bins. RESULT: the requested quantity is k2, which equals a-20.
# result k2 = -15.4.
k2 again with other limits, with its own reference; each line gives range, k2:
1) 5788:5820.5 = -16.6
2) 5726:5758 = -18.5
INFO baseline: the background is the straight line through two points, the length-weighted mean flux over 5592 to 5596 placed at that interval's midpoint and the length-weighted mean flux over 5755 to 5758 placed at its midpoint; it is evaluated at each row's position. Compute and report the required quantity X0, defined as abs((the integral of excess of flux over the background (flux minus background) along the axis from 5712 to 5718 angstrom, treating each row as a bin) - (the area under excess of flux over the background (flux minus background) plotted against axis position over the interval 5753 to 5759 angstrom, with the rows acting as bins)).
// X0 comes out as 1.2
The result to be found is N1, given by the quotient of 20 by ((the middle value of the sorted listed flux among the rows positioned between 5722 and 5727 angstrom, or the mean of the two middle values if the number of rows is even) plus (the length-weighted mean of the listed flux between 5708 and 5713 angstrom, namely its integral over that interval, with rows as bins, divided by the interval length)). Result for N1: 1.88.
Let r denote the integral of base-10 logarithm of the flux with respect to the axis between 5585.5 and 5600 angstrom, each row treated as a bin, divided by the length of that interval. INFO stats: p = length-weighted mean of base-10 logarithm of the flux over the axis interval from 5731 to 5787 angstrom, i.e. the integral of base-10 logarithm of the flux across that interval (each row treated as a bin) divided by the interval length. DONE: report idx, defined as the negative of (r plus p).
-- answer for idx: -1.50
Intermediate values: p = 0.75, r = 0.75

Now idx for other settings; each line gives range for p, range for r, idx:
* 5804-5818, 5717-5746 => -1.50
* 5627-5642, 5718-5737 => -1.43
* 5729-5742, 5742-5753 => -1.49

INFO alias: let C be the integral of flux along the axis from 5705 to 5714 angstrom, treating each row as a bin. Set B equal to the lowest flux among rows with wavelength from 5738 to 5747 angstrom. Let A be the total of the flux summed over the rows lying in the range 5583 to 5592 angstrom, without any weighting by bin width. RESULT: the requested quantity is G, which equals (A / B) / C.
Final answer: 0.145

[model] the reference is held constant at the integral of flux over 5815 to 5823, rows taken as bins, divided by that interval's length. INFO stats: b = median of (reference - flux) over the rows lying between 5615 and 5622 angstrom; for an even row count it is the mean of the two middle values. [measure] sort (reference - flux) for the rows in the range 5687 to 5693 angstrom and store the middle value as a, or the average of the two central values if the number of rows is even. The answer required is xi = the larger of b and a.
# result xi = 1.2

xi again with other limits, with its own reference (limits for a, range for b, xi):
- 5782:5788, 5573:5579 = 0.9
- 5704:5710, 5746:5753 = 0.8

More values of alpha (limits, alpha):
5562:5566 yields 16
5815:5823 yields 39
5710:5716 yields 21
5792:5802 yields 38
